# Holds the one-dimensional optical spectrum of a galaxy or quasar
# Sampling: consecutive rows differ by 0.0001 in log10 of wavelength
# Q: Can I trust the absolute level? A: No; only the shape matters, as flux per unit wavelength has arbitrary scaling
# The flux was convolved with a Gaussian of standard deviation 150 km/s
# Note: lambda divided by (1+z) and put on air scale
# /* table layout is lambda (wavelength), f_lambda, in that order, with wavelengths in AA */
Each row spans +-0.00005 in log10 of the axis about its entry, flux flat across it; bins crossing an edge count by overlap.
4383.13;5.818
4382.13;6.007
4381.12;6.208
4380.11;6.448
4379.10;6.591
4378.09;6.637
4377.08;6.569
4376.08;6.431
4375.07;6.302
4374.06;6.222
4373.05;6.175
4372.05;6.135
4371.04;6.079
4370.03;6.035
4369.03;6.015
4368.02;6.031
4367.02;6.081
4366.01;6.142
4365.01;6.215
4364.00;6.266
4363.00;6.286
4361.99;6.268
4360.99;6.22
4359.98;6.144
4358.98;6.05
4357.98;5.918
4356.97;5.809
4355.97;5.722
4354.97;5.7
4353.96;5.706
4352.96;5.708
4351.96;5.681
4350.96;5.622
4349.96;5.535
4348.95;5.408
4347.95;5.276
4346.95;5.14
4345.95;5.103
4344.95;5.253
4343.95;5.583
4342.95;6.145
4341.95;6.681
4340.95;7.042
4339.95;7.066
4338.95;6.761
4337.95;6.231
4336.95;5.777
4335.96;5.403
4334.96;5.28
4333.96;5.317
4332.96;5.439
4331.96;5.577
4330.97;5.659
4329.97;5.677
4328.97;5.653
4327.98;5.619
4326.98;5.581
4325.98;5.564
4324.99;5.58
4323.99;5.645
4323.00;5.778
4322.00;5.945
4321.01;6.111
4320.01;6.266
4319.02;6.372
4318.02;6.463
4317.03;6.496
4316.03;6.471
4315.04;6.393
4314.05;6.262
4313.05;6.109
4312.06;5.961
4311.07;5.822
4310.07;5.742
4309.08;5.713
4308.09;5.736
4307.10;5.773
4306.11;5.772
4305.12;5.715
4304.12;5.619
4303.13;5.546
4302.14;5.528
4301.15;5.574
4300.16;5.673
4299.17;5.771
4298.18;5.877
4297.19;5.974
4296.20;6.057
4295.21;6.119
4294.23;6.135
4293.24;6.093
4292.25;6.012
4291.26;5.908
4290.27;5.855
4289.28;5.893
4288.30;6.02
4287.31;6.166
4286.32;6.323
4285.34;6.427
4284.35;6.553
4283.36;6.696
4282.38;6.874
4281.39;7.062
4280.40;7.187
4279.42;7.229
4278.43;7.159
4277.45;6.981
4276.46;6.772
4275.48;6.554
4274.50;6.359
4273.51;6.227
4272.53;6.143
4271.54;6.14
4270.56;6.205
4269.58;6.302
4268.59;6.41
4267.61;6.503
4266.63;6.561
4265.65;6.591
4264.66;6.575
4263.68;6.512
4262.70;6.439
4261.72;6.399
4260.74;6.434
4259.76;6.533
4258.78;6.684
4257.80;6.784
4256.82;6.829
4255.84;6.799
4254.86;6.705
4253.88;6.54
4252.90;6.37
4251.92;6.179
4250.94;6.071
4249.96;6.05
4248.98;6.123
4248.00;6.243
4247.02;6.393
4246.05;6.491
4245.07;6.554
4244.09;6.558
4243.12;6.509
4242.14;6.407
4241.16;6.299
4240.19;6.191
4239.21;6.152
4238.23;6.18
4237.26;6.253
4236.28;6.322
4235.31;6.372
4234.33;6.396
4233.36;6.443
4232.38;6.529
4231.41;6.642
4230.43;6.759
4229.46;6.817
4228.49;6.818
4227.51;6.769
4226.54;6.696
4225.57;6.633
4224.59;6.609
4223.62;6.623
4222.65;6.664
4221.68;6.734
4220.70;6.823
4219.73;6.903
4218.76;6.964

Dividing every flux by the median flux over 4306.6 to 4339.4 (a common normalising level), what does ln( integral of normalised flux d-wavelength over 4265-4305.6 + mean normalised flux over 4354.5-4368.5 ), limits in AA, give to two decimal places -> 3.81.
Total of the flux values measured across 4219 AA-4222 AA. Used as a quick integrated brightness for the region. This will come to 20.5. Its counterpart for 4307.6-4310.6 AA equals 17.2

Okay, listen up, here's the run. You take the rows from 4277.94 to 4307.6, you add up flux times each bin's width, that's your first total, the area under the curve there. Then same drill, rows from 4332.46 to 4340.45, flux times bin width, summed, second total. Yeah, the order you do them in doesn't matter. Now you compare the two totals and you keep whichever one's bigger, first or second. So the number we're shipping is 182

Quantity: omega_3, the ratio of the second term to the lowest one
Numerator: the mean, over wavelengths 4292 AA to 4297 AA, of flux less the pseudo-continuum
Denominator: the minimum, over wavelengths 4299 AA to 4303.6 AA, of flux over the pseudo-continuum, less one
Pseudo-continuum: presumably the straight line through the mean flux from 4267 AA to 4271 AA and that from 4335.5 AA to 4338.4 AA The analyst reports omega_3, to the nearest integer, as 1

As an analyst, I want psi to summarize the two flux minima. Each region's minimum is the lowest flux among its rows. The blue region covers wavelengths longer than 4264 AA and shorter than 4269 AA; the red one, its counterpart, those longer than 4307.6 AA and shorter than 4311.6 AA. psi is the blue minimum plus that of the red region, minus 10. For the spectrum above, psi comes 2.1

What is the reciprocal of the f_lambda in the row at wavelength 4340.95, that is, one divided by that 0.142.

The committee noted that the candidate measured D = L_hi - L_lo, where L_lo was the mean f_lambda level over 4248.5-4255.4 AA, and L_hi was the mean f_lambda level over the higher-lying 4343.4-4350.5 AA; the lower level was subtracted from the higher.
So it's -1.0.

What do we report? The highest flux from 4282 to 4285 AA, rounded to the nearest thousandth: 6.874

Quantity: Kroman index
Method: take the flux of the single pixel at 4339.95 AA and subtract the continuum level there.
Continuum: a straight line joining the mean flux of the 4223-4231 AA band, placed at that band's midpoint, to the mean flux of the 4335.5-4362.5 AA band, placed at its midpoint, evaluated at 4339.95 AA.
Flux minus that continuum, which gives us 1.1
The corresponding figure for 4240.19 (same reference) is -0.4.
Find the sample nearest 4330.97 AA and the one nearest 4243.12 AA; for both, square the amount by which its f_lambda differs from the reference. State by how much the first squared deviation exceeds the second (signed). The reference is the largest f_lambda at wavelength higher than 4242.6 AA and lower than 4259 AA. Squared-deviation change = 1.27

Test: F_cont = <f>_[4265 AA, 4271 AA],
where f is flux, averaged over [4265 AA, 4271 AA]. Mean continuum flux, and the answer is 6.4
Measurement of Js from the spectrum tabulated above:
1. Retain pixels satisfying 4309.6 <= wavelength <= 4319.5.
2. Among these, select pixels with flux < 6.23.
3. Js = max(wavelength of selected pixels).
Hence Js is 4313.05 AA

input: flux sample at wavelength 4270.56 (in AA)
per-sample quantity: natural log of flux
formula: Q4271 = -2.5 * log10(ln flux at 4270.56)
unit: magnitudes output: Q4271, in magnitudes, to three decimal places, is -0.653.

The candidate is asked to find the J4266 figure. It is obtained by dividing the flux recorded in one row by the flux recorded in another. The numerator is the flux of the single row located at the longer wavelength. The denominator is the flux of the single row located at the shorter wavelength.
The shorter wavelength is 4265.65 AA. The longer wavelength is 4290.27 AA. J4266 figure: 0.89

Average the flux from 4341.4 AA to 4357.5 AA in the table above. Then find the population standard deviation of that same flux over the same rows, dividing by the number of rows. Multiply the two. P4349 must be 2.1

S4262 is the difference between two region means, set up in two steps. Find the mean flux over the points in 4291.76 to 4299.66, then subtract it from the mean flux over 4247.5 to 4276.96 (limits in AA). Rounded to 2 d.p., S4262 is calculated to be 0.43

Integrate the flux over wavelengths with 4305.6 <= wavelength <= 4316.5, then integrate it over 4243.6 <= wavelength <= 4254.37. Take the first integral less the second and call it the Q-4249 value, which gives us -3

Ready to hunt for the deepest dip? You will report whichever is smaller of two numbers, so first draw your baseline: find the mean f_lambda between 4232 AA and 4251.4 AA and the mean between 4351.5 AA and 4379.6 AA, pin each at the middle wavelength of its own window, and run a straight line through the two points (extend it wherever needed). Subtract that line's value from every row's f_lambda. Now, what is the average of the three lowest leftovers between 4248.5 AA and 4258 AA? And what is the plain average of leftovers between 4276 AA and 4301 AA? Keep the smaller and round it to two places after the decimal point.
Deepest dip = -0.23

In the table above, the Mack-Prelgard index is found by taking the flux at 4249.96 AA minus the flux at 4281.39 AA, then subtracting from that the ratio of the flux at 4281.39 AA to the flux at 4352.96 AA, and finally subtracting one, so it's -3.25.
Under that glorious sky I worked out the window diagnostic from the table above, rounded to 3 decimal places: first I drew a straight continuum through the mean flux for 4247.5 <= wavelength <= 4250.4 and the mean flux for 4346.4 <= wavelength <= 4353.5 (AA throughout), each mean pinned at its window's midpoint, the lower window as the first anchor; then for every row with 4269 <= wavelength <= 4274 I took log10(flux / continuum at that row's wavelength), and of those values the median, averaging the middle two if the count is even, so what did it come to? 0.015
